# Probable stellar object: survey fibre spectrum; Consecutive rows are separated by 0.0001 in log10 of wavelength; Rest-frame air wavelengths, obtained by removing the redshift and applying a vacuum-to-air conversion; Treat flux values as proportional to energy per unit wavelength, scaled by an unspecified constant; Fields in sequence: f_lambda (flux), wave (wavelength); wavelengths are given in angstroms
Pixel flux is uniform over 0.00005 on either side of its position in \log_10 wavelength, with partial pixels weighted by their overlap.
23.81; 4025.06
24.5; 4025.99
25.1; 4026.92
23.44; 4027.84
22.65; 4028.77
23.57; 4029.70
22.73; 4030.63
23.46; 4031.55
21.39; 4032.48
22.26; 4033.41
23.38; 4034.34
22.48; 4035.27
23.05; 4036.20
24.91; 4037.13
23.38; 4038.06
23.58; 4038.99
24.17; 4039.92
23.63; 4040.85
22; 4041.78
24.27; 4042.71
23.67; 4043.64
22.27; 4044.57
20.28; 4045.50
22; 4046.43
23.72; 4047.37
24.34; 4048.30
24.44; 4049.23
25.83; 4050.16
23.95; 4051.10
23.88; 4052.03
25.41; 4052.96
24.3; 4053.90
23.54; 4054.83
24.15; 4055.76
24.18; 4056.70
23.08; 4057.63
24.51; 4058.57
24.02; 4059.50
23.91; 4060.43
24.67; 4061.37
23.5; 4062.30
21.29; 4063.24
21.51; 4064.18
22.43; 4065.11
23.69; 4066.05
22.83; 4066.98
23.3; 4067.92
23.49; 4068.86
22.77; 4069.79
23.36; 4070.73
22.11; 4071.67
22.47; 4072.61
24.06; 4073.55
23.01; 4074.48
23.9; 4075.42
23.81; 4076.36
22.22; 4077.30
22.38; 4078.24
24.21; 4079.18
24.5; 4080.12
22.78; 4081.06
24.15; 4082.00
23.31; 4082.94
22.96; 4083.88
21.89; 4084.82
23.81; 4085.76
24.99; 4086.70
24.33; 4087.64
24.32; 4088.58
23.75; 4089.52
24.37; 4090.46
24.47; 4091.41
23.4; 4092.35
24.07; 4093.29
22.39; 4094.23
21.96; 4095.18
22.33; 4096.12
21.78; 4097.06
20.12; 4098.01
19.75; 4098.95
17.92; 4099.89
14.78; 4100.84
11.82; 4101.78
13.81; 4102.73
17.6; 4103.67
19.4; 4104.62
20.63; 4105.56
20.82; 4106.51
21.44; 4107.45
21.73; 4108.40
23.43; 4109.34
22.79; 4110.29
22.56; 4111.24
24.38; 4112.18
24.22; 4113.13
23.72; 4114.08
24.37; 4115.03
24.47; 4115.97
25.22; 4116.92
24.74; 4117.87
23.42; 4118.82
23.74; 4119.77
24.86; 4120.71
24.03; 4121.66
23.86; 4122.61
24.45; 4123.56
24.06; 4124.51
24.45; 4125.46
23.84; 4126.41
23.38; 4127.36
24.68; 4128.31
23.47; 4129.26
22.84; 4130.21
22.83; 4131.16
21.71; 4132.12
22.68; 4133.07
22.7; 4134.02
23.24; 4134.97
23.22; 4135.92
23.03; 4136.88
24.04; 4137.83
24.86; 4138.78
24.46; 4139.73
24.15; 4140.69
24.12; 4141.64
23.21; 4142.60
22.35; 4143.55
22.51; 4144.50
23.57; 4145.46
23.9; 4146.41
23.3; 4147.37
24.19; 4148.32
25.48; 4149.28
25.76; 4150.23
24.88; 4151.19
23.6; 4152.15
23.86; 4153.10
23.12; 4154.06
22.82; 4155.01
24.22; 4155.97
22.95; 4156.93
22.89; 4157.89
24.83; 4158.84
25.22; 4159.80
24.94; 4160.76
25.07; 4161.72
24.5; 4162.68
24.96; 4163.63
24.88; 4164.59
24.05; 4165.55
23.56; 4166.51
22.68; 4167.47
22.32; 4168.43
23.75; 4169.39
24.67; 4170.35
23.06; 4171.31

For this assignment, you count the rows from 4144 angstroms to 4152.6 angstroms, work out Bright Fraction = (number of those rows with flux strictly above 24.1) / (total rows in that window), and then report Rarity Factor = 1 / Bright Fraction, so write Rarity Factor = 2.25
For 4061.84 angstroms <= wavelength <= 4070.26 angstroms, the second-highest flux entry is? 23.5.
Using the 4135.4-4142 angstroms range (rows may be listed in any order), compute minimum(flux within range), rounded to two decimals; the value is 23.03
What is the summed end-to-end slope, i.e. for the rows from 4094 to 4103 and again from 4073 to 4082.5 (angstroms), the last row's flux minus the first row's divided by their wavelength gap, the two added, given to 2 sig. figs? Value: -1.0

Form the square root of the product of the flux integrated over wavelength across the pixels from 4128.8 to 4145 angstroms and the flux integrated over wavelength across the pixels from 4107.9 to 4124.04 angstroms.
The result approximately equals 381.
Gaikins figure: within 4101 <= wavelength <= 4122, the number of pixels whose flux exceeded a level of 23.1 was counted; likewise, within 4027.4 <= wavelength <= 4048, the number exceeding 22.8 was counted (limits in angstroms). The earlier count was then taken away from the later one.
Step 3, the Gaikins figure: 1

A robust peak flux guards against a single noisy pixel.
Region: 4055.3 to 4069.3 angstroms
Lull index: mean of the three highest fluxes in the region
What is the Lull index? 24.5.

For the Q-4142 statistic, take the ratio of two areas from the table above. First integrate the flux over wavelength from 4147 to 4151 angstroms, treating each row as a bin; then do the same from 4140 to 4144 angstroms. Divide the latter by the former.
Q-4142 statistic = 0.95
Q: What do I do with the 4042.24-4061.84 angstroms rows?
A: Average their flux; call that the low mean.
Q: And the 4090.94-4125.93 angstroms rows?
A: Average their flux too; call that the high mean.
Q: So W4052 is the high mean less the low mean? -1.9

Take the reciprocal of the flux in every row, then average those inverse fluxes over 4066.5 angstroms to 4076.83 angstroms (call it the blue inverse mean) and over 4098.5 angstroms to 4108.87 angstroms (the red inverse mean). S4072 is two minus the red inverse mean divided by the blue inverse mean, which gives 0.68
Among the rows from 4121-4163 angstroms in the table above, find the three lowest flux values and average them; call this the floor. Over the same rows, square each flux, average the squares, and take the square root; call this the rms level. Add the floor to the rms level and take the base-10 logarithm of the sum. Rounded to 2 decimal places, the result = 1.66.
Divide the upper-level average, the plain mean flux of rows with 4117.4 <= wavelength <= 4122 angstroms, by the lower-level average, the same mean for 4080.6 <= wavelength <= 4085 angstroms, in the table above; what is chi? 1.05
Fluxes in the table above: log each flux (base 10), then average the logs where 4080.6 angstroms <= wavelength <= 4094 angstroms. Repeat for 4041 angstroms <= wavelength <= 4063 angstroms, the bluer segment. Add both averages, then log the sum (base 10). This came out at 0.439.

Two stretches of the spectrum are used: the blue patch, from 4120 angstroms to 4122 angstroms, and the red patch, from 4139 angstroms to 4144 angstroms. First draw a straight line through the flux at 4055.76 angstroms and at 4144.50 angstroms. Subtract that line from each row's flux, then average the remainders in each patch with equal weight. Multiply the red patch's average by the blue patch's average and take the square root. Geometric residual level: 1.3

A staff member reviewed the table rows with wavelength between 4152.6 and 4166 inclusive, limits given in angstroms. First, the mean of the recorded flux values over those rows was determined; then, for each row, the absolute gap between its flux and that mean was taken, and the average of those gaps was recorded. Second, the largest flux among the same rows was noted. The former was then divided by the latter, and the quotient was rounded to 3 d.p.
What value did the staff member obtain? 0.030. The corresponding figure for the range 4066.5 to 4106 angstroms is 0.082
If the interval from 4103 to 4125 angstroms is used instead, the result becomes 0.060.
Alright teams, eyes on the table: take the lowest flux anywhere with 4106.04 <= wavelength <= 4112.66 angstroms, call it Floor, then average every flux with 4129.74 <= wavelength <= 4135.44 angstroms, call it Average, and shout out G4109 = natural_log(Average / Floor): 0.085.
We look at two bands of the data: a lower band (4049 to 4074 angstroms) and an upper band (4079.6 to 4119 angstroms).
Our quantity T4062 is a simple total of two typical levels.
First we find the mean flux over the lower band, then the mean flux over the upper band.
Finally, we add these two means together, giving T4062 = 45.7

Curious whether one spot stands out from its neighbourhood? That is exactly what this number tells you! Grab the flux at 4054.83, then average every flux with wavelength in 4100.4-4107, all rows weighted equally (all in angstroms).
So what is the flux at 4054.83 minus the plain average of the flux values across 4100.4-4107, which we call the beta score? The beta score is 7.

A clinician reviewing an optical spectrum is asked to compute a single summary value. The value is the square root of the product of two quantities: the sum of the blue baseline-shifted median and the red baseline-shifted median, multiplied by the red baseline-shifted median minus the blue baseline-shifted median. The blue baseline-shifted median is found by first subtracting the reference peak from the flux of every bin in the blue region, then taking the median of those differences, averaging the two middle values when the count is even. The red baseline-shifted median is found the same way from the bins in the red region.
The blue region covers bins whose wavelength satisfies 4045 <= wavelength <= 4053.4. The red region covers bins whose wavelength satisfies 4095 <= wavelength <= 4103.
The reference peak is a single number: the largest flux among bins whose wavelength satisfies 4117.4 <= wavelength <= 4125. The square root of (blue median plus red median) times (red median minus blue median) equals 5.0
